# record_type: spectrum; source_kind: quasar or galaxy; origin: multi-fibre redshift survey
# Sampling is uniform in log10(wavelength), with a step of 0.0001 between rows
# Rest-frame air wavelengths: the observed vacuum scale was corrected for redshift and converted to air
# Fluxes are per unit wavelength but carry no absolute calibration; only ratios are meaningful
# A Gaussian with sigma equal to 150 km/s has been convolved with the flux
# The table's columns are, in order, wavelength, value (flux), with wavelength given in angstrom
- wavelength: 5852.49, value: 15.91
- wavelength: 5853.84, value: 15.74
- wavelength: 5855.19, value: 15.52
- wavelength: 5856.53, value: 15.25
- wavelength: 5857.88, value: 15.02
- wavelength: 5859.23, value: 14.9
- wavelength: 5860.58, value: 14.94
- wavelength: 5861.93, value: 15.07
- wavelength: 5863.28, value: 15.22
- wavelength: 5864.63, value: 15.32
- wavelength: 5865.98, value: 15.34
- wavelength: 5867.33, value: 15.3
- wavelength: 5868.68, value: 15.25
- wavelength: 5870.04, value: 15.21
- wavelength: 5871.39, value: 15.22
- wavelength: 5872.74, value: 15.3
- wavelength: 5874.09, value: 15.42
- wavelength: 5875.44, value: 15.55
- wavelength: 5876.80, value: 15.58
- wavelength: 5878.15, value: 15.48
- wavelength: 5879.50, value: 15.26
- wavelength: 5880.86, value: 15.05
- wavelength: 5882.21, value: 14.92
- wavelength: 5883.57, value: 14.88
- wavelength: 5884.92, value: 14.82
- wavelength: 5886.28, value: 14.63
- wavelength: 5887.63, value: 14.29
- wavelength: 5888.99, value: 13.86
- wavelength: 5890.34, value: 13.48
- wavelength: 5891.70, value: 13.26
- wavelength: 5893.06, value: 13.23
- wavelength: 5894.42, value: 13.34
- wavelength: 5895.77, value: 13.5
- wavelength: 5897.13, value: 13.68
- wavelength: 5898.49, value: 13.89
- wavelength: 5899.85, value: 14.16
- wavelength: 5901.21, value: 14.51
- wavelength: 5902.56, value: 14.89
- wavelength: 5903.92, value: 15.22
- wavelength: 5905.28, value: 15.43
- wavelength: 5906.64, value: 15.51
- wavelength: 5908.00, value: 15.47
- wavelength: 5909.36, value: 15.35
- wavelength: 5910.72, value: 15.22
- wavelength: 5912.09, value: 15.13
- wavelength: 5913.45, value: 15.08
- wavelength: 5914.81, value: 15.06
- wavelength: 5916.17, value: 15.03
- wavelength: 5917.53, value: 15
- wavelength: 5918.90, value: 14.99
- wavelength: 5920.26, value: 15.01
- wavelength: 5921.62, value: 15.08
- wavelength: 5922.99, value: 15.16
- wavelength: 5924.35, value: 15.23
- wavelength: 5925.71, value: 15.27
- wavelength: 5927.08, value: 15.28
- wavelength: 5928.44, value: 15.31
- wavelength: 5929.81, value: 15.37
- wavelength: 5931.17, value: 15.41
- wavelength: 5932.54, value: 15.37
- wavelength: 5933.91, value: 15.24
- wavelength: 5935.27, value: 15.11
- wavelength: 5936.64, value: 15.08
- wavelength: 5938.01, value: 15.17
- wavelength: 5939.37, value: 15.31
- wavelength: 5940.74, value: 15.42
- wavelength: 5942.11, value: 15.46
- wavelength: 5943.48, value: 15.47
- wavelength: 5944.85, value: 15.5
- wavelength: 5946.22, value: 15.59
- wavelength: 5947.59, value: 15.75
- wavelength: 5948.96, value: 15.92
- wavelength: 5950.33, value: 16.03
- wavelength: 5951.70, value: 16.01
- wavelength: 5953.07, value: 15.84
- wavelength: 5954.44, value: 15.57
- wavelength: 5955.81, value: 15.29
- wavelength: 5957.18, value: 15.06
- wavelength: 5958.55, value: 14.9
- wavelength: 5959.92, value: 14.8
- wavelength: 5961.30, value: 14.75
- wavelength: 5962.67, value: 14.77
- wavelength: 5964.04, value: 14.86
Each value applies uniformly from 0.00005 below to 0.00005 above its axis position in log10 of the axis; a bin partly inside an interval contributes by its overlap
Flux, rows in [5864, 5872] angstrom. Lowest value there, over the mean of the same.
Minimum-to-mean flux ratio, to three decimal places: 0.996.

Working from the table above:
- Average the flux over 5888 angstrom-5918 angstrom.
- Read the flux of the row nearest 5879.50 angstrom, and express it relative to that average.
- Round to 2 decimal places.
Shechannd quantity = 1.05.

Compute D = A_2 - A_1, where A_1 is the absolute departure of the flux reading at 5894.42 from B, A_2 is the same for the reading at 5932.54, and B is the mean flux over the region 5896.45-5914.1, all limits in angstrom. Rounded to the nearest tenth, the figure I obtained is -1.1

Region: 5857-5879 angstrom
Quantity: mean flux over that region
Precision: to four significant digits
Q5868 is 15.26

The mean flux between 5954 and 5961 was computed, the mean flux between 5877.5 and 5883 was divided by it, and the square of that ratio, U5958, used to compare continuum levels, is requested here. 1.01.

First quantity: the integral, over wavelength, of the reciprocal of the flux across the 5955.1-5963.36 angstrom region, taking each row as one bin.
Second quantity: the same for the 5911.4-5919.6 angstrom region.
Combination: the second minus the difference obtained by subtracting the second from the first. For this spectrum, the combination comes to 0.535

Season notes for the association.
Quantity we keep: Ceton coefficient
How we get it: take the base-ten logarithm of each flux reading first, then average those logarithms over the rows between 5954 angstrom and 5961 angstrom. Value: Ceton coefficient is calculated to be 1.18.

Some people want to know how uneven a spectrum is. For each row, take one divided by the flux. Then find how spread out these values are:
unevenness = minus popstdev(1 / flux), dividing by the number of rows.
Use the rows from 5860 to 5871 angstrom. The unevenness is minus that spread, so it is -0.0006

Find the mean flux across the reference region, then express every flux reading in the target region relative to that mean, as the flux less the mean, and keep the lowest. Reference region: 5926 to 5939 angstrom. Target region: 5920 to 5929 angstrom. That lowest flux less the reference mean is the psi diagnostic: -0.25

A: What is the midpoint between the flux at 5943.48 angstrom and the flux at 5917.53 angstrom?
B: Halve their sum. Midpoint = 15.2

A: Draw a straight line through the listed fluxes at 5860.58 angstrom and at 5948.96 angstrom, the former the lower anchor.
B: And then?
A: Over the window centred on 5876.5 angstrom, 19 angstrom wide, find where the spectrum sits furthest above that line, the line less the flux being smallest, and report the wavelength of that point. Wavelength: 5876.80 angstrom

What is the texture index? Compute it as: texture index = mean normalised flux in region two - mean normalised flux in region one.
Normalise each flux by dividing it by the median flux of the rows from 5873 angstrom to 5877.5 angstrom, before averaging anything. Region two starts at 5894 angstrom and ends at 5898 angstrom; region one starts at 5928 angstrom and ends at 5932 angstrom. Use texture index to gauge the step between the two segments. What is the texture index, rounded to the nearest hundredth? -0.12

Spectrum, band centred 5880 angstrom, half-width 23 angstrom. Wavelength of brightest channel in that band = 5876.80 angstrom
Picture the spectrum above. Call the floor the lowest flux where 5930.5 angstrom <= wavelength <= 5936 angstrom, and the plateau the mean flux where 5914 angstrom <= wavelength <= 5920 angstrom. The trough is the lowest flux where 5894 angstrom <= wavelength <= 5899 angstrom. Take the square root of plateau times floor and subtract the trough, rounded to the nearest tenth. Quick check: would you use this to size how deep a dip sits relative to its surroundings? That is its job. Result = 1.7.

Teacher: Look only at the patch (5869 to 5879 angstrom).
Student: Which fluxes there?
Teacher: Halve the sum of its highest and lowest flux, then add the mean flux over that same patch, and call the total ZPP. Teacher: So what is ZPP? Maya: 30.8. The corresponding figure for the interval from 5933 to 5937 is 30.3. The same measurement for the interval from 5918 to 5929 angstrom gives 30.3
